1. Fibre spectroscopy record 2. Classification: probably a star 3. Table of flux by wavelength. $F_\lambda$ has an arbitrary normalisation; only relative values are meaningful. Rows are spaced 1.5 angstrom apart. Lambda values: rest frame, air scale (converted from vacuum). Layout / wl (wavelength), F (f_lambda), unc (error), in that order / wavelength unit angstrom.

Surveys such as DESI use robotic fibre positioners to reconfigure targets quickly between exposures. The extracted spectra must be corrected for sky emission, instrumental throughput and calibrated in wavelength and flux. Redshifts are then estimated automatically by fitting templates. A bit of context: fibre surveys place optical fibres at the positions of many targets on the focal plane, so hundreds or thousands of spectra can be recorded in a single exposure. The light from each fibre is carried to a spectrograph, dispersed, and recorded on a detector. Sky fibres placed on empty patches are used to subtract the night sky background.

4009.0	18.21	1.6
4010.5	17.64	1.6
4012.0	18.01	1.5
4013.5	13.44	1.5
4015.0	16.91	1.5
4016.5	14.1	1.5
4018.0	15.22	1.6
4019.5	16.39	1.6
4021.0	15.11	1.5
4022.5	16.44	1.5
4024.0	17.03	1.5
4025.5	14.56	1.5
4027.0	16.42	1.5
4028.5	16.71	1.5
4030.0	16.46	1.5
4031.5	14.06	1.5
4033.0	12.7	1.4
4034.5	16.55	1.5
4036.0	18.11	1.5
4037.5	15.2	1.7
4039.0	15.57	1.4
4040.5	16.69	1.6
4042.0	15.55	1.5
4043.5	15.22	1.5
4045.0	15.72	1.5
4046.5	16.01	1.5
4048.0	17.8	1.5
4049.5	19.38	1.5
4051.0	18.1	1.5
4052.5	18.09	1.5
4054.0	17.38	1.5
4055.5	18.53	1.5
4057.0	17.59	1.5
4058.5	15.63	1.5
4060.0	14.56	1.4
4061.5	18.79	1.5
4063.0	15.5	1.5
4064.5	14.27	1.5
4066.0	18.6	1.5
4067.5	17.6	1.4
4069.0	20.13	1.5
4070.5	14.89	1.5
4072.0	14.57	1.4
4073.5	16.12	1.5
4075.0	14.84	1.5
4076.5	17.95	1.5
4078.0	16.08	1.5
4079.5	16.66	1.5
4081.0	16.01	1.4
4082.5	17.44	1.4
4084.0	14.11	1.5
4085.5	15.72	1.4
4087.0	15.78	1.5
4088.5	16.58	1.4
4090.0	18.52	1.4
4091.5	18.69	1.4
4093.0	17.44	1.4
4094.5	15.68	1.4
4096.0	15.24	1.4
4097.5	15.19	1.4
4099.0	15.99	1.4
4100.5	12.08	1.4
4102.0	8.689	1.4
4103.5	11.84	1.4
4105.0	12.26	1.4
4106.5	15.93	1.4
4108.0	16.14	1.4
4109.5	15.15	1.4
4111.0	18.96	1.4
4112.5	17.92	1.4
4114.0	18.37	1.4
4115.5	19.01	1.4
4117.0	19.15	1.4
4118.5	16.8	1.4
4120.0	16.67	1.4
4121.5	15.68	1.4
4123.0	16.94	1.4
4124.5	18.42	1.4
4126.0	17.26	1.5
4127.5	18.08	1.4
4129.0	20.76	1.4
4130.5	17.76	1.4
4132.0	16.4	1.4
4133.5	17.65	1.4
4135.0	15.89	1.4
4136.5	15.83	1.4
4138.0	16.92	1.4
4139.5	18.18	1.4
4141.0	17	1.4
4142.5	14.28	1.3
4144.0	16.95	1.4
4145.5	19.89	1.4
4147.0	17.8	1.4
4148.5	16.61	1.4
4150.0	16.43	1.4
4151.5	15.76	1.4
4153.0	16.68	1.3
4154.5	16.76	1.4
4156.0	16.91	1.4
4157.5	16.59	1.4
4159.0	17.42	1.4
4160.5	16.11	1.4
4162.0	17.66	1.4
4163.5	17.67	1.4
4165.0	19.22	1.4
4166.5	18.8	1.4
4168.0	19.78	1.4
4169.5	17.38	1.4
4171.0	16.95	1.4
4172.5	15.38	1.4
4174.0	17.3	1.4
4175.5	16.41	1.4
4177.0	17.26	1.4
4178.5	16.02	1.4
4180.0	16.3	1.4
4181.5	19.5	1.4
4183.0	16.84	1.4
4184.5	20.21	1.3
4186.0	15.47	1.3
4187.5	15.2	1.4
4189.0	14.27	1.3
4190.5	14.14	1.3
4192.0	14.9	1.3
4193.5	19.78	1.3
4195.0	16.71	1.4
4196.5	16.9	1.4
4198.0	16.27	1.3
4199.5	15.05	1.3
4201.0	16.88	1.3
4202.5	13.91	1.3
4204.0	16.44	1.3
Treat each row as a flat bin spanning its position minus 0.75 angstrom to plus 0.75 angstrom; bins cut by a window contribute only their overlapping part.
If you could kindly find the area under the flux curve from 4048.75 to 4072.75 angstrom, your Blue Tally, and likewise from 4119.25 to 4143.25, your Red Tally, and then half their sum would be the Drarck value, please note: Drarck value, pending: 410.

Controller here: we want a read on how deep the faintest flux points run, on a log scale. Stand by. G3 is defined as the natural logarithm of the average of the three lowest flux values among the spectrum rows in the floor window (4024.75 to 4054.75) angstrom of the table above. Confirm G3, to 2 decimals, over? 2.62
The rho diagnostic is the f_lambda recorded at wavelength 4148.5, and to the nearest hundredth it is 16.61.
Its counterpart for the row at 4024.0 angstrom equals 17.03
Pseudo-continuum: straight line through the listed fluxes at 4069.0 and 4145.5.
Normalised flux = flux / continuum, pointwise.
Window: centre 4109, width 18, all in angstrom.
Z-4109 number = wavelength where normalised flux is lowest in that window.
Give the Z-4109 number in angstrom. 4102.0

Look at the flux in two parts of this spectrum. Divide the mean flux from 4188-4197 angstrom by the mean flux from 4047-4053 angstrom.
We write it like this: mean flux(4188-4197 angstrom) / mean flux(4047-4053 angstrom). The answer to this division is 0.88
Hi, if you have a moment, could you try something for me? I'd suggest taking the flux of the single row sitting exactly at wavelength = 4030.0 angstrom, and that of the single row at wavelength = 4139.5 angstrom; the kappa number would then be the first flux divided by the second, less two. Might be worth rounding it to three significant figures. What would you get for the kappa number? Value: -1.09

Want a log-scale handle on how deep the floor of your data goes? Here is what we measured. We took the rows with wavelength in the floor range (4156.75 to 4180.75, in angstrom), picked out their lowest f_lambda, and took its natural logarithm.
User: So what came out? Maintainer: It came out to 2.73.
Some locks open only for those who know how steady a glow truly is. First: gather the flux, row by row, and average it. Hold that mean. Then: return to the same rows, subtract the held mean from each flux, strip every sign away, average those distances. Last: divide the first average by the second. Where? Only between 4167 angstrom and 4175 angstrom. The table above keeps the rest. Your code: 18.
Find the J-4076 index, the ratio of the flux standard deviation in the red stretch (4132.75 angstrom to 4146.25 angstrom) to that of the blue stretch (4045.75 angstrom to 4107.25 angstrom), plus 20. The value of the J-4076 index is 20.7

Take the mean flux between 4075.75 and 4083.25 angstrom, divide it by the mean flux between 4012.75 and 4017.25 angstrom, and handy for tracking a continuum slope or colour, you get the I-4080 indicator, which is 1.14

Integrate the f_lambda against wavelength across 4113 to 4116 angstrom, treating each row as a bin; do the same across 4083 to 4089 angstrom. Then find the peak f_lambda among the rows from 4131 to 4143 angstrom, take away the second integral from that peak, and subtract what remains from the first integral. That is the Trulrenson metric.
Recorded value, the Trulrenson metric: 131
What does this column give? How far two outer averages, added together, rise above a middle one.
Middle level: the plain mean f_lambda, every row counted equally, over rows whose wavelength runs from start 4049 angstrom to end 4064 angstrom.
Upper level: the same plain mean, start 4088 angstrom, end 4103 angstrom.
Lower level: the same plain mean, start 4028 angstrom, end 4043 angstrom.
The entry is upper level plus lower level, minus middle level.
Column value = 14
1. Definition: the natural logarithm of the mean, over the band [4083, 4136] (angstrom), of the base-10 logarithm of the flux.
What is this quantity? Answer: 0.189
